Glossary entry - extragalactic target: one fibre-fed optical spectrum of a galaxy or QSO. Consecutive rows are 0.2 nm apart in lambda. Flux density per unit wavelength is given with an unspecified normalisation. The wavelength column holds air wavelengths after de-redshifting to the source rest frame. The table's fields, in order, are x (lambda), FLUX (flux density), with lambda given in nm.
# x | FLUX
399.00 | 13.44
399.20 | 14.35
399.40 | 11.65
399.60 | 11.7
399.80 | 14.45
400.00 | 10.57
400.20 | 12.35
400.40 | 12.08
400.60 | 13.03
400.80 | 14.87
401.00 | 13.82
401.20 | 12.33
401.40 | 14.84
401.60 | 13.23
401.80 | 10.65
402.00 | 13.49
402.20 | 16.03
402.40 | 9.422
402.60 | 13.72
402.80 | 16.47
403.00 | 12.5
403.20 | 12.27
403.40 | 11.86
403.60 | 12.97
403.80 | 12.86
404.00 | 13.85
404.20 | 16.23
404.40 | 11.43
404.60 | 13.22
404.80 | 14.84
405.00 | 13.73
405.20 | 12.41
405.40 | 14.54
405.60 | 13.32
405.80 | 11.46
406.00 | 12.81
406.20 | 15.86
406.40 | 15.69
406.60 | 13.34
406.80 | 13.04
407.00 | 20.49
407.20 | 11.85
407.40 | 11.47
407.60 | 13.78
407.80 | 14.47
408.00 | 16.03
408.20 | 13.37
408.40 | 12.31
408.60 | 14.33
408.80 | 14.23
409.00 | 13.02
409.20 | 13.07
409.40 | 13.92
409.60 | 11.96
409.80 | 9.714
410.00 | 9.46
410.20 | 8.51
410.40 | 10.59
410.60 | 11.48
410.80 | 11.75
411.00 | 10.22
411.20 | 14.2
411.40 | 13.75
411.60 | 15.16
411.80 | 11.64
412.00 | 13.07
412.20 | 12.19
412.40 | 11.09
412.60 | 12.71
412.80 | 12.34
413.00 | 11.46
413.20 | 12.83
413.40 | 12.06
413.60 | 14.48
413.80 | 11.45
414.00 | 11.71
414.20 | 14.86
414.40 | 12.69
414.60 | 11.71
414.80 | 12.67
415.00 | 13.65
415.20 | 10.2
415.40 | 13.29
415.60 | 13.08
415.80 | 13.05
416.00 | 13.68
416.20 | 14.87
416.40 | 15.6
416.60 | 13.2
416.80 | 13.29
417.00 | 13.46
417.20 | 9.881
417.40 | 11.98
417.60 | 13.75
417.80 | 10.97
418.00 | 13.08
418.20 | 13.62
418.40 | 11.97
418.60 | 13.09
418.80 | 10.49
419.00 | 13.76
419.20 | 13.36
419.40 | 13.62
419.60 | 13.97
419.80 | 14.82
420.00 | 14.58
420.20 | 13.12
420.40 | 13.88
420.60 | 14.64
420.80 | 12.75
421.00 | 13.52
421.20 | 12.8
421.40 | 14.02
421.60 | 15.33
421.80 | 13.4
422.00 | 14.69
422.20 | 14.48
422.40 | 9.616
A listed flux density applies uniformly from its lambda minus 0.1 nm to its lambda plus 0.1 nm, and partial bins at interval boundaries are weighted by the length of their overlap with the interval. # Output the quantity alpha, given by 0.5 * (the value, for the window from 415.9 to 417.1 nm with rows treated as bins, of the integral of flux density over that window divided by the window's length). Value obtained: 7.01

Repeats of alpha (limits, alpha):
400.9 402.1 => 6.53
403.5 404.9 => 6.81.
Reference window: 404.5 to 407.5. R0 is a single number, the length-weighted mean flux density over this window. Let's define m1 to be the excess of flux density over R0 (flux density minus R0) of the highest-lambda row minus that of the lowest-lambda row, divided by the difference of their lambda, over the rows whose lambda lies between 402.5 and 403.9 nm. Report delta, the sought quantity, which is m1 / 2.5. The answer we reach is -0.29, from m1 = -0.7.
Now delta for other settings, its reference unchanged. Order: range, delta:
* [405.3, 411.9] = -0.18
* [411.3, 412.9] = -0.40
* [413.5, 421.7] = 0.04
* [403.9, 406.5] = 0.31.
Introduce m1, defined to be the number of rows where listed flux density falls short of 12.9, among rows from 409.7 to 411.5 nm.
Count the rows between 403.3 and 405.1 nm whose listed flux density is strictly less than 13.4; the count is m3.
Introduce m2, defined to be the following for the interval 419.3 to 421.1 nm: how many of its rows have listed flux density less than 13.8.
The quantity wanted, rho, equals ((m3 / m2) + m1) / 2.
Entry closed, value 4.1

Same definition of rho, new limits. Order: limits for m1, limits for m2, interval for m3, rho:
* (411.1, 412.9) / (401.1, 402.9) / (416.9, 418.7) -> 3.0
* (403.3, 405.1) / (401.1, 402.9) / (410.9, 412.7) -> 2.0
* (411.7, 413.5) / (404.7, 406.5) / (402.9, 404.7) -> 4.7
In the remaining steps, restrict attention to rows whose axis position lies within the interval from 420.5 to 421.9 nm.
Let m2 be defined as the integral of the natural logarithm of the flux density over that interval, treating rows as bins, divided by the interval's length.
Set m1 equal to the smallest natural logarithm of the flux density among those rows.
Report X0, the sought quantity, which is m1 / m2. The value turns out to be 0.97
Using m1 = 2.55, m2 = 2.62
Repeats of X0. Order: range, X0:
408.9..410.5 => 0.89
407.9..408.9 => 0.95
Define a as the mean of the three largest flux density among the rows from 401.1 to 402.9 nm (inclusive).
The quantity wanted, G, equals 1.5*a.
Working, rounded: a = 15.8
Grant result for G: 23.7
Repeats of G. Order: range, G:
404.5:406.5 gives 23.2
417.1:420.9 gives 22.0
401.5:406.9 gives 24.4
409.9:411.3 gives 18.7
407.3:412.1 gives 22.8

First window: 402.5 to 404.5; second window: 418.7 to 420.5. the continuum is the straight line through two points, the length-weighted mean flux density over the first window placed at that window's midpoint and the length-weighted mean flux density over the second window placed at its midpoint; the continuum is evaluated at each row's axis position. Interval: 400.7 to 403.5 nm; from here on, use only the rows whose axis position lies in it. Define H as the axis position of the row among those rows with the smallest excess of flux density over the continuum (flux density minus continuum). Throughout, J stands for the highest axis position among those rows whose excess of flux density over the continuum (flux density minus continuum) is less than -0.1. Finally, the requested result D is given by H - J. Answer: -1.00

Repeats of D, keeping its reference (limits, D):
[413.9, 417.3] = 0.00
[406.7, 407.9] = 0.00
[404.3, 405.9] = -1.40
